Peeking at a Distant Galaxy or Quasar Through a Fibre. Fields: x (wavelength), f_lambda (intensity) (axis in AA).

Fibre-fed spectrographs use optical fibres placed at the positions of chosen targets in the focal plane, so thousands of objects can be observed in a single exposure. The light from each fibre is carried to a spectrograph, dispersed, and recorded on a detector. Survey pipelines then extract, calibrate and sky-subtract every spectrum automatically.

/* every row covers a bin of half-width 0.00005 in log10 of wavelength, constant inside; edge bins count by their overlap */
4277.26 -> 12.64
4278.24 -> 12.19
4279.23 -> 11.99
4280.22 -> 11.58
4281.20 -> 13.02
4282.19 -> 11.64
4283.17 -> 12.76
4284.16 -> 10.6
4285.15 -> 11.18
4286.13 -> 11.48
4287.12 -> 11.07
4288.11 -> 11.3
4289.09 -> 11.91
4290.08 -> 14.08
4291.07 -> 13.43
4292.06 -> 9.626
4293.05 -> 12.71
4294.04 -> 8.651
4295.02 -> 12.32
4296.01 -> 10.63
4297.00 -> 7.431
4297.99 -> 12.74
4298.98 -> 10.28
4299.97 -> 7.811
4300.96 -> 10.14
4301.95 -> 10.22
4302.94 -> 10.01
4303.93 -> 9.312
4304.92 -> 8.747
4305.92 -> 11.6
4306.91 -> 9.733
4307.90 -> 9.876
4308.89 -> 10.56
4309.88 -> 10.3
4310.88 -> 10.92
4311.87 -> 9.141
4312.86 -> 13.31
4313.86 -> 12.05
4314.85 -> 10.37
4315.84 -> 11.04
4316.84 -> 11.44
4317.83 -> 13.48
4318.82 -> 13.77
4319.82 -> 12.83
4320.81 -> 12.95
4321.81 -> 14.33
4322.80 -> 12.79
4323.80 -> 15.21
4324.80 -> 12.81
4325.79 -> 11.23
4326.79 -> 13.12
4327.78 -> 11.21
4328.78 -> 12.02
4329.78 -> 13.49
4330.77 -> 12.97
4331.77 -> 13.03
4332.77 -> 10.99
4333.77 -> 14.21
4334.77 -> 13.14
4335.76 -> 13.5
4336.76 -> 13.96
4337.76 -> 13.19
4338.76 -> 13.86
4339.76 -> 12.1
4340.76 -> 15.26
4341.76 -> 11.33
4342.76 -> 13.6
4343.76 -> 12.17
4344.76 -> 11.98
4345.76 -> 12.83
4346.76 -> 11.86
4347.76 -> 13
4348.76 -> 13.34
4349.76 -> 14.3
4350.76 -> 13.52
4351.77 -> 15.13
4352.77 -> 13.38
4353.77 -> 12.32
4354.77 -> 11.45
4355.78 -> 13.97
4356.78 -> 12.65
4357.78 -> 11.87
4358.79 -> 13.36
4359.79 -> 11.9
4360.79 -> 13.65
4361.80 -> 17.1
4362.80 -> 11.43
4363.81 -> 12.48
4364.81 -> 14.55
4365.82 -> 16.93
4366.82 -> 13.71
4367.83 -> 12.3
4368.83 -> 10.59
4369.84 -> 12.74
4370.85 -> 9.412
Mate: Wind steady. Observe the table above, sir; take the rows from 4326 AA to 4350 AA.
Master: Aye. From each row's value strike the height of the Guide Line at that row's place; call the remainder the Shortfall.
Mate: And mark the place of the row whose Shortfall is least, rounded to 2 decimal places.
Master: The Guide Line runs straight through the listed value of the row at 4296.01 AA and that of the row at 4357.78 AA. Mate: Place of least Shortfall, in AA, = 4332.77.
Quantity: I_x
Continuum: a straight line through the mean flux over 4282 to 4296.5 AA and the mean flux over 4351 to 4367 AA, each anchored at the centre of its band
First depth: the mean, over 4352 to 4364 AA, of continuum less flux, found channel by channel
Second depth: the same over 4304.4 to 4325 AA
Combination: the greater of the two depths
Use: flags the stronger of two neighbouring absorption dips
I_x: 0.5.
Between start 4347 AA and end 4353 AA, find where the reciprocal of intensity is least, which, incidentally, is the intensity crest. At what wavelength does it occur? 4351.77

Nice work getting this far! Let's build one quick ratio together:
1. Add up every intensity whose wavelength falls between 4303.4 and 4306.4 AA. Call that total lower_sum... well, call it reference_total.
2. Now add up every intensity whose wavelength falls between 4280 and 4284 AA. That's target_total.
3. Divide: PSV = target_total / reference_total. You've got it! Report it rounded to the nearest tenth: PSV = 1.7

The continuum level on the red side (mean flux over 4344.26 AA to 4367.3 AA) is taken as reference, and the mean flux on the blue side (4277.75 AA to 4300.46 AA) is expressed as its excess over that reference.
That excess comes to -2.0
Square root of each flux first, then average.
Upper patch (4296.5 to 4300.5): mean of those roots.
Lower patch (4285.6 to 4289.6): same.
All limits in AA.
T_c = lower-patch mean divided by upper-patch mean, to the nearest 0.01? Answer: 1.10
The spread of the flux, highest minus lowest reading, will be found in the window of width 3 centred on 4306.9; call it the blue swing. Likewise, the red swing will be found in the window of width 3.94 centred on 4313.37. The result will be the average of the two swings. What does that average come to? 3.02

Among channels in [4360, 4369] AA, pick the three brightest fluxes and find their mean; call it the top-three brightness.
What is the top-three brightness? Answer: 16.2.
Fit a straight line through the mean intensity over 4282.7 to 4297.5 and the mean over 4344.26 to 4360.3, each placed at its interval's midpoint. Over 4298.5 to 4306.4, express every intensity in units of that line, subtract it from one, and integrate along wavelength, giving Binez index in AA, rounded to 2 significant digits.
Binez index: 1.3 AA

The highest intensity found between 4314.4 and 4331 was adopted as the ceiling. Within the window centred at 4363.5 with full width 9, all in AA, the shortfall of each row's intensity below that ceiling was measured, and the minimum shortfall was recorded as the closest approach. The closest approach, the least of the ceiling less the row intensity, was -1.9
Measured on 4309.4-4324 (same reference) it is 0.0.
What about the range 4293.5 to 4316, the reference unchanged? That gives 1.9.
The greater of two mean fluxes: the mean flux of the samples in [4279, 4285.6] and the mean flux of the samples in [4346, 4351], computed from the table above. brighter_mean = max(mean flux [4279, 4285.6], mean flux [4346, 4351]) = 13.2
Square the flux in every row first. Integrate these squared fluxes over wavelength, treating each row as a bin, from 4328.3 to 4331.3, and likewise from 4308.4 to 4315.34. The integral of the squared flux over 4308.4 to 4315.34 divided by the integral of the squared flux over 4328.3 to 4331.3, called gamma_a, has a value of 1.7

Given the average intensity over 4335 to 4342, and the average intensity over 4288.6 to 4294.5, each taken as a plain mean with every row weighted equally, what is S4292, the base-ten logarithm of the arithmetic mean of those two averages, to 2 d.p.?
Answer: 1.10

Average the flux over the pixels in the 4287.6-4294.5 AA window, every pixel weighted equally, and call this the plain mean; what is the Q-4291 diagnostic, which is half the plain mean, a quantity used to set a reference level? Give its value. 5.8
